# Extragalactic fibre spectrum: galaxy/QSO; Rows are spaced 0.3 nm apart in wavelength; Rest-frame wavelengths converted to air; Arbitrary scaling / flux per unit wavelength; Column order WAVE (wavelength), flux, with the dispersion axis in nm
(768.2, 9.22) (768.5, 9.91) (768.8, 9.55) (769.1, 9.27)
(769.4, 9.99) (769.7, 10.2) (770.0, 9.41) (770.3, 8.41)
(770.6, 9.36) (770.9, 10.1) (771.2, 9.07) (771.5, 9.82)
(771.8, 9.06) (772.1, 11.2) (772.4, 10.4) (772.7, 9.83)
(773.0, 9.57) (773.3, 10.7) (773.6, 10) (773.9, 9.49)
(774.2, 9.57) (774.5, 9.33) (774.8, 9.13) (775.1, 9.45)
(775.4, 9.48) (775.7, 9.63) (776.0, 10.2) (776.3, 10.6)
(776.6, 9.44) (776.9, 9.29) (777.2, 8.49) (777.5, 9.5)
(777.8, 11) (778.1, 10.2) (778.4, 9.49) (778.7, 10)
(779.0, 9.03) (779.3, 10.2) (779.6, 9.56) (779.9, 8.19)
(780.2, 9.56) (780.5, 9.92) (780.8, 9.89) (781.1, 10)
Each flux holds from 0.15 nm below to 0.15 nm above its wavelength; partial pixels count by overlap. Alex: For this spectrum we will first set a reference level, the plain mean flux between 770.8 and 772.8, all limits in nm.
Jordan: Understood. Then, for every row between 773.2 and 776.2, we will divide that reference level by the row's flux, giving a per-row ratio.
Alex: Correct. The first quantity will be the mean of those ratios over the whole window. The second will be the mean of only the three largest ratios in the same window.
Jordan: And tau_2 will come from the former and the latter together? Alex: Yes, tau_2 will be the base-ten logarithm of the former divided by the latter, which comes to -0.017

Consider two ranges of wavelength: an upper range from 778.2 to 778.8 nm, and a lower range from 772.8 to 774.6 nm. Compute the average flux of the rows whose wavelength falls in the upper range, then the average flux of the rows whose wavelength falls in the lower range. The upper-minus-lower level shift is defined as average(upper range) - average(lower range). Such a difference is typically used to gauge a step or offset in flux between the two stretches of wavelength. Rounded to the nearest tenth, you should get 0.0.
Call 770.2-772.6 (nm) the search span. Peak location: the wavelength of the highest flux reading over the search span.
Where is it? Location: 772.1 nm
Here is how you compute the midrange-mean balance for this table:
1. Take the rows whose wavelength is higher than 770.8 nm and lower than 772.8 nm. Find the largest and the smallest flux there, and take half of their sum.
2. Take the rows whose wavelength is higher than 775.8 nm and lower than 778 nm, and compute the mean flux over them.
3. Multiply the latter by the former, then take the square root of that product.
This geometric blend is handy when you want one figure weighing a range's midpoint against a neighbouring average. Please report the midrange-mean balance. 9.96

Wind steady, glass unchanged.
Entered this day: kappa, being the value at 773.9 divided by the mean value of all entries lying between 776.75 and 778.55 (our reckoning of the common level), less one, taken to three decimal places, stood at -0.018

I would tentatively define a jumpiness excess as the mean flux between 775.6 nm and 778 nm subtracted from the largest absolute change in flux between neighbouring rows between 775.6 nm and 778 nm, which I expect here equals -8.3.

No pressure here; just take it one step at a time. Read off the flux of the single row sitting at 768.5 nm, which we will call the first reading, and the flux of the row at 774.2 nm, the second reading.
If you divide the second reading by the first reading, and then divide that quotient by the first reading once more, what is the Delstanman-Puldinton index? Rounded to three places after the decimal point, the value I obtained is 0.097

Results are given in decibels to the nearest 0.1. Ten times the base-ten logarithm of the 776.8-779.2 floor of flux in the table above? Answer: 9.3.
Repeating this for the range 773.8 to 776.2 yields 9.6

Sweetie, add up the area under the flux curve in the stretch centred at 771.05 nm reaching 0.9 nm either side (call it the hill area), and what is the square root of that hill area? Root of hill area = 4.092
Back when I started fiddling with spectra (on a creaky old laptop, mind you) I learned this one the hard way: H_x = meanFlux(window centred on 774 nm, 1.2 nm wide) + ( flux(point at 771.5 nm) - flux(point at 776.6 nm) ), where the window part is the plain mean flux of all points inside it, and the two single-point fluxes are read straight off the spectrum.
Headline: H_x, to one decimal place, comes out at 10.0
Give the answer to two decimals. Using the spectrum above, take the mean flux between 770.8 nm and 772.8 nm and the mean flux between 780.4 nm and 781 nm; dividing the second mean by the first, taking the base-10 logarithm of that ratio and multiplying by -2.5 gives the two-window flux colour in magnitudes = 0.00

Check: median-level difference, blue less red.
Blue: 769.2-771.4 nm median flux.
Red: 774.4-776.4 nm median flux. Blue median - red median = -0.07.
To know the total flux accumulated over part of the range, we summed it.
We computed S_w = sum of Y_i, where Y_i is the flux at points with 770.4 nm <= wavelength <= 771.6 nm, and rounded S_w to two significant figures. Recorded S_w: 38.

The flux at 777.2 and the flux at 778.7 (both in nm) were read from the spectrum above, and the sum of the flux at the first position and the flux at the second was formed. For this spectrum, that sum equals 18.5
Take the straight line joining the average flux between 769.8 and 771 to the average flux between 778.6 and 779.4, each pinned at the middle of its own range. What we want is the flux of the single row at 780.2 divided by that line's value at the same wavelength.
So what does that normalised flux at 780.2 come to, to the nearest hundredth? 0.98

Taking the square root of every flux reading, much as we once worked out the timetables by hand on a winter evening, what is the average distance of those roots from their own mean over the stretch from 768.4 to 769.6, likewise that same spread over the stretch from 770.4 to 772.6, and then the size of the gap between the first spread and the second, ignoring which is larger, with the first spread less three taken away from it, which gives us 3.01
